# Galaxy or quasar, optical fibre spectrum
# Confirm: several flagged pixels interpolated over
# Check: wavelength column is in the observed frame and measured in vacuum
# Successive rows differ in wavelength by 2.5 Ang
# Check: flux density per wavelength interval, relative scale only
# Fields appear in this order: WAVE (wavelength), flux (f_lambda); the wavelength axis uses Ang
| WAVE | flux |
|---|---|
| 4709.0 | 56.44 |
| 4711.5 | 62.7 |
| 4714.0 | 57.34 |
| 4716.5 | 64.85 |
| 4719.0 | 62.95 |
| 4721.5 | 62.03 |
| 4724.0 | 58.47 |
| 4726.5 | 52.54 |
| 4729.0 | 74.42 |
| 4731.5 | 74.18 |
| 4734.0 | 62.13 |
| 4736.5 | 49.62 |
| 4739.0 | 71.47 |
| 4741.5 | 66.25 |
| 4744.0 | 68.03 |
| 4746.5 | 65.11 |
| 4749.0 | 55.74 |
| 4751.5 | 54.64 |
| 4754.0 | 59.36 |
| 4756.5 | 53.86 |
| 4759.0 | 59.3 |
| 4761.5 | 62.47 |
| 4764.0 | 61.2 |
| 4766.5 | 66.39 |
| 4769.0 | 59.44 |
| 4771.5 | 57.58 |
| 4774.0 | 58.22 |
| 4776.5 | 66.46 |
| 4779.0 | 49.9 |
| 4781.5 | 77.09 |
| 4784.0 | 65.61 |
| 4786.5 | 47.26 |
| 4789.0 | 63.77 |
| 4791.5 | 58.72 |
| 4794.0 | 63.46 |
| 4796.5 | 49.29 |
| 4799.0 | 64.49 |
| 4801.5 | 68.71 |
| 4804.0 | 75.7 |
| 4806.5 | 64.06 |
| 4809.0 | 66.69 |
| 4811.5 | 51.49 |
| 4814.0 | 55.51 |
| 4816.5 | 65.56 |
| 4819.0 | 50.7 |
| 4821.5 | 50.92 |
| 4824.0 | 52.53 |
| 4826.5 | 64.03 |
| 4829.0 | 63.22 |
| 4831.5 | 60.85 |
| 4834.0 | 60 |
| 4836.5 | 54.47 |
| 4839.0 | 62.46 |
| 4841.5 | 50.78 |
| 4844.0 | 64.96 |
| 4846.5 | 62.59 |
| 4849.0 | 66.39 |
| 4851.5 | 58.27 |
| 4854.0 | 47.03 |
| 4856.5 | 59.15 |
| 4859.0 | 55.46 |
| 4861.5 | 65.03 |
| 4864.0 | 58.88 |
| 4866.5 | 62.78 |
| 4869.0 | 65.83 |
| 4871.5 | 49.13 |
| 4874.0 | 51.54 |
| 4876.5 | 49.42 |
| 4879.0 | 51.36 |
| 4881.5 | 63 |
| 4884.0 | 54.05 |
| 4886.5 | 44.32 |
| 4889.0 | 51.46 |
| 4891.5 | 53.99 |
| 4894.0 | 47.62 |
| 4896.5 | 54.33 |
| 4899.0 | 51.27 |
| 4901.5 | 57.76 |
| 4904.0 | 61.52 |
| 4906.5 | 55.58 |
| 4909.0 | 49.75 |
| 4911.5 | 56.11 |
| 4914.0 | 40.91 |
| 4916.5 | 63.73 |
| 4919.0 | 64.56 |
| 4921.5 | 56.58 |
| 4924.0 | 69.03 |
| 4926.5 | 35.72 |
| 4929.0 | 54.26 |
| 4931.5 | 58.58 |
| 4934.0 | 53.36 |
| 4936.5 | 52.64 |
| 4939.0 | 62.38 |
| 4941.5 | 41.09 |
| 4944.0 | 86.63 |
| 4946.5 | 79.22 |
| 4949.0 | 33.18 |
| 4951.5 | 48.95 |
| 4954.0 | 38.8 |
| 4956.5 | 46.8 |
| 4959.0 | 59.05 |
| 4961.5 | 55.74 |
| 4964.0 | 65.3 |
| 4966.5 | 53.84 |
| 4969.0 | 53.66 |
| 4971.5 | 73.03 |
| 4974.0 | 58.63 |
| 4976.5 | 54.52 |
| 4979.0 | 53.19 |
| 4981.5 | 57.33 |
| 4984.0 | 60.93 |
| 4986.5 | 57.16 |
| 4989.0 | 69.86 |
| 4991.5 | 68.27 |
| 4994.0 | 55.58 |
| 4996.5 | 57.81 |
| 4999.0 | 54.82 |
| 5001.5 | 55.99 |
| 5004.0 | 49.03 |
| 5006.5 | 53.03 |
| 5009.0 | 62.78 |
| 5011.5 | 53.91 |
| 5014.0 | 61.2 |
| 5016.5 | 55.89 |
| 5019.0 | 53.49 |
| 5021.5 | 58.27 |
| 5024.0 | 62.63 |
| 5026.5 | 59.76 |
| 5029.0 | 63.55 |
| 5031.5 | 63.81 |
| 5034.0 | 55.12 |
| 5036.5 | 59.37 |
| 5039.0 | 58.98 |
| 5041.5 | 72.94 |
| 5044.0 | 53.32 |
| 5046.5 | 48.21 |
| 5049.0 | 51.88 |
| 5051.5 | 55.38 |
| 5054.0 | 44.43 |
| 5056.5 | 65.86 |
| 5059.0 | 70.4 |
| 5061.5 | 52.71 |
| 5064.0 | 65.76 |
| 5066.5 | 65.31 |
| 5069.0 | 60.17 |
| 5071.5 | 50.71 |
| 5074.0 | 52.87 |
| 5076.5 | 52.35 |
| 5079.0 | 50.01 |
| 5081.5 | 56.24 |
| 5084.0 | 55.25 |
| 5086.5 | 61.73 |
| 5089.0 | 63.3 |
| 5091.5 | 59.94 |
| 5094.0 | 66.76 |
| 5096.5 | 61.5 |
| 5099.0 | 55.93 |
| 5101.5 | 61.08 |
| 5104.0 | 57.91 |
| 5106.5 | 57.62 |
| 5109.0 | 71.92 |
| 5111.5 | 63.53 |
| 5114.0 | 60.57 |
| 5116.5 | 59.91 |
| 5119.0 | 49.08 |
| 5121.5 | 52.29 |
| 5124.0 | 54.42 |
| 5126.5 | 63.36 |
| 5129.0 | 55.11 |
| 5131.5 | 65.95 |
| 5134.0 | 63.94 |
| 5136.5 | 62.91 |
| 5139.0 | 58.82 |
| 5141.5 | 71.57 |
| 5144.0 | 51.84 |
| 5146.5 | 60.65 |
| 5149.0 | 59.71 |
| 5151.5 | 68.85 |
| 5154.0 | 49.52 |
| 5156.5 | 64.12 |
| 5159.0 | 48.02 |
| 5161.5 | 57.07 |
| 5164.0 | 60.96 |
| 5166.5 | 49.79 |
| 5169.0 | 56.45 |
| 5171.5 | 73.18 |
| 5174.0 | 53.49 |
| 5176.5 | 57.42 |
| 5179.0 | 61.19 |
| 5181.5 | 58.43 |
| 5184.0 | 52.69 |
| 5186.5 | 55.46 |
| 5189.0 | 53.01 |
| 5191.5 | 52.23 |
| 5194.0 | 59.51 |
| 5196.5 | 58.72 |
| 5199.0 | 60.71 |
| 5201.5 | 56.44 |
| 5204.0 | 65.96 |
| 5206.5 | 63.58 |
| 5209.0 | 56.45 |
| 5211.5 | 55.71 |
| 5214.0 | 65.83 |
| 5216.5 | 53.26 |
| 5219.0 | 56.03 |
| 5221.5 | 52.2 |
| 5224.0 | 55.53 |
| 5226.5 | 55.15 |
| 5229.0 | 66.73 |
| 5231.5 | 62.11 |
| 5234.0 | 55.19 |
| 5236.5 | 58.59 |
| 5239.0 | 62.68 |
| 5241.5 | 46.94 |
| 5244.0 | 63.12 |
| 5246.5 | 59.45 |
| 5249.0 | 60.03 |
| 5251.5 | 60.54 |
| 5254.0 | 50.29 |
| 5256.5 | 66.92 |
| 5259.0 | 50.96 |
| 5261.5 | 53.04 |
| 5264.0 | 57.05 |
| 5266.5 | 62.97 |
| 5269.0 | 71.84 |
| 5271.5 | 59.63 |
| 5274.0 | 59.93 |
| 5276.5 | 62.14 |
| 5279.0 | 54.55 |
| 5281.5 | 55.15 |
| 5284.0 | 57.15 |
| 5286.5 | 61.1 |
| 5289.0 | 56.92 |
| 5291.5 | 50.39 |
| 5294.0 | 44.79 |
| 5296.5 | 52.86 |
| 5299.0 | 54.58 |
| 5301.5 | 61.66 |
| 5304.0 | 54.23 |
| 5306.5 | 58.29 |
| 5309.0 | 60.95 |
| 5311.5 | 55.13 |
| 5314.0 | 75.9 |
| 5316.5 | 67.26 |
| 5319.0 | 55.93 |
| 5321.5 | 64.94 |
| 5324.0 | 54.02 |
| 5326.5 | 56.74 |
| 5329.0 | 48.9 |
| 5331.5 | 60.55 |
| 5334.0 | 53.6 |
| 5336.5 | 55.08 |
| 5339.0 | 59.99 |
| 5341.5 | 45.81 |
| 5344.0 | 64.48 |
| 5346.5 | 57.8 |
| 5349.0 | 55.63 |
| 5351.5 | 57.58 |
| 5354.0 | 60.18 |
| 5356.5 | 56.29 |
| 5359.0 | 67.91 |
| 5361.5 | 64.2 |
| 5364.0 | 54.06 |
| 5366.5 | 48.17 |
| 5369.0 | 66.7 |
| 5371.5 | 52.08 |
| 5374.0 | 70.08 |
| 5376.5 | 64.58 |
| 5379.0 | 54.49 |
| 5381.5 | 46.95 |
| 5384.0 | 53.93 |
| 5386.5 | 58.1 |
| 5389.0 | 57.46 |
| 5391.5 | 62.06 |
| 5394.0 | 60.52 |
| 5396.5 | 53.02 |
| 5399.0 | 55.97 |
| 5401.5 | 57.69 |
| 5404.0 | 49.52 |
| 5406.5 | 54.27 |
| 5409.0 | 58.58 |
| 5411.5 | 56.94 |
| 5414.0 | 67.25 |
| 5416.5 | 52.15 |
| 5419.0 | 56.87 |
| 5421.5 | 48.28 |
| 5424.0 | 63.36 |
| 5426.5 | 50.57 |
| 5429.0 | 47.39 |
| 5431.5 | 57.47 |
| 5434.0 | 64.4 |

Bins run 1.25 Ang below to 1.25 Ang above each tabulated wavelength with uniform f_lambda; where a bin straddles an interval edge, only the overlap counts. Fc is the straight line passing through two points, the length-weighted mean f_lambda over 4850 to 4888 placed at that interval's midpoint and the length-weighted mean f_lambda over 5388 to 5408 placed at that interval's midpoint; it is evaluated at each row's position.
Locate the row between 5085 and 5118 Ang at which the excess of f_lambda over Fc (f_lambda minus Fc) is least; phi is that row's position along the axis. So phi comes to 5099.0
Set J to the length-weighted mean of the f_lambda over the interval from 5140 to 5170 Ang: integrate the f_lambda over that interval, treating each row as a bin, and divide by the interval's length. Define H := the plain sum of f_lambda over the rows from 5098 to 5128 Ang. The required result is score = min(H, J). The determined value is 58.2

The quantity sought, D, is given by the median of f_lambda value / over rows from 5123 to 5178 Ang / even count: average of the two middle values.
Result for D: 59.3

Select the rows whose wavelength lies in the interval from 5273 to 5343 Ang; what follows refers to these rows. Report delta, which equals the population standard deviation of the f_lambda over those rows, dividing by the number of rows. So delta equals 6.2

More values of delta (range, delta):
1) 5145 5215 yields 5.8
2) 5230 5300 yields 5.8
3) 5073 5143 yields 5.7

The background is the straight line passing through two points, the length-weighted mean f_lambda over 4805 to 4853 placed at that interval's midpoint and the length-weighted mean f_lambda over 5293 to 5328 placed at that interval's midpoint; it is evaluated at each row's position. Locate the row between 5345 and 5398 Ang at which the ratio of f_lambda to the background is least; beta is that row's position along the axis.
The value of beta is 5381.5 Ang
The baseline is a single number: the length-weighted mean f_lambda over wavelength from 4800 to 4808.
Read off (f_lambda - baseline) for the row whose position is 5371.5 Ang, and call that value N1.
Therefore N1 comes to -17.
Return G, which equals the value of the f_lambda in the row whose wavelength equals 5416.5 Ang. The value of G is 52.15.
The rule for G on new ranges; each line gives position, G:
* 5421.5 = 48.28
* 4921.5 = 56.58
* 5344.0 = 64.48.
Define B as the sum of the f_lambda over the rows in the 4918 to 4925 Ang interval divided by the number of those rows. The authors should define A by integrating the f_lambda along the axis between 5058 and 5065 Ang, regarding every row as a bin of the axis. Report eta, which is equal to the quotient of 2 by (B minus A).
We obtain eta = -0.0053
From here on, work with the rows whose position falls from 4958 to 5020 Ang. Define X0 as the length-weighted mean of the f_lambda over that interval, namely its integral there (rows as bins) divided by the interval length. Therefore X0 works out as 58.2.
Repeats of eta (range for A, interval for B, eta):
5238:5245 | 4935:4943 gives -0.0057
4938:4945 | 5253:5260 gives -0.0052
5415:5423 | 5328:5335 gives -0.0054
